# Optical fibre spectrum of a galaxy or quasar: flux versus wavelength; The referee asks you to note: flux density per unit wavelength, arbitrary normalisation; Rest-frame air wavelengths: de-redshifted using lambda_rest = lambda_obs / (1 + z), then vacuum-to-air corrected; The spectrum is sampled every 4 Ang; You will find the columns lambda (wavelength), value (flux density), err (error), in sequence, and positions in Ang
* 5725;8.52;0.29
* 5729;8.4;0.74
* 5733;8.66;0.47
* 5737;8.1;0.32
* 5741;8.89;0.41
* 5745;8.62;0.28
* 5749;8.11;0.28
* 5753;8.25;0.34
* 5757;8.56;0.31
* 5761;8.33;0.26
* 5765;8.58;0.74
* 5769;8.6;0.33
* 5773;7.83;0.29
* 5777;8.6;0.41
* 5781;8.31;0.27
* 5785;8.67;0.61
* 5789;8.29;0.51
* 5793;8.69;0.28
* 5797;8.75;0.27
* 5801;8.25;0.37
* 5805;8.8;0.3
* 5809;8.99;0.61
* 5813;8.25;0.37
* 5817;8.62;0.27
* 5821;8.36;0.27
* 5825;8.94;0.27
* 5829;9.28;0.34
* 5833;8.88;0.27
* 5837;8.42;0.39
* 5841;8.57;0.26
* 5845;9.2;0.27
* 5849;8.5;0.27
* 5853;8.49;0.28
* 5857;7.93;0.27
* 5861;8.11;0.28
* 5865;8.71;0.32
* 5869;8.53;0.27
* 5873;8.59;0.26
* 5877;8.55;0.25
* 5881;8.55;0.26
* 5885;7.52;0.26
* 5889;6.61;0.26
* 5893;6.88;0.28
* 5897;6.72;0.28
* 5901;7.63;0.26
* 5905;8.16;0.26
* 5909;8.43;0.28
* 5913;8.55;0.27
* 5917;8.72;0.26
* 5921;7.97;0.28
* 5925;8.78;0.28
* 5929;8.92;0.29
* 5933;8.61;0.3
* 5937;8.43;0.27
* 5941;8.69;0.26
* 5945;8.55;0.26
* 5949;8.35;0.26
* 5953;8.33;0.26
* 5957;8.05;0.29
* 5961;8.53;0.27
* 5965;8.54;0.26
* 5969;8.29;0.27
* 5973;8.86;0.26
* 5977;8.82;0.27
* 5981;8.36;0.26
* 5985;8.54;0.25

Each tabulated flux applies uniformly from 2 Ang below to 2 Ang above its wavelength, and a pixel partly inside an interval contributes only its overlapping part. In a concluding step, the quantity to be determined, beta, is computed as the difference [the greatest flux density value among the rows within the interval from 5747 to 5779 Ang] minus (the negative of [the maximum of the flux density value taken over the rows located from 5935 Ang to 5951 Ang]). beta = 17.3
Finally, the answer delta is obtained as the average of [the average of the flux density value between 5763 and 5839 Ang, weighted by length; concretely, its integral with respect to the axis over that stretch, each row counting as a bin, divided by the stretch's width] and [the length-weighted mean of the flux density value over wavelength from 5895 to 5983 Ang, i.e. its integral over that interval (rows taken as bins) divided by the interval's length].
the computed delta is 8.48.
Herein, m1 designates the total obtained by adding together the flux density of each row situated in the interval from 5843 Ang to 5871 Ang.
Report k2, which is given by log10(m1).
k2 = 1.77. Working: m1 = 59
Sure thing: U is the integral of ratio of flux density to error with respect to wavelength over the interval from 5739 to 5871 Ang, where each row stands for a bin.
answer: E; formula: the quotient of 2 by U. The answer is 0.0006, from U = 3552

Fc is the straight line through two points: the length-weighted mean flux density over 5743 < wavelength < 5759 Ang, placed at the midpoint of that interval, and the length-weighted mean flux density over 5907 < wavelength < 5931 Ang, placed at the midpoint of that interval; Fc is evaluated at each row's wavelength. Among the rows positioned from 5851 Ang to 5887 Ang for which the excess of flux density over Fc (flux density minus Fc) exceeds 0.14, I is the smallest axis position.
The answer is 5865 Ang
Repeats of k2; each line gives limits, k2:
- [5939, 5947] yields 1.24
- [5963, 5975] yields 1.41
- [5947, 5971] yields 1.70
